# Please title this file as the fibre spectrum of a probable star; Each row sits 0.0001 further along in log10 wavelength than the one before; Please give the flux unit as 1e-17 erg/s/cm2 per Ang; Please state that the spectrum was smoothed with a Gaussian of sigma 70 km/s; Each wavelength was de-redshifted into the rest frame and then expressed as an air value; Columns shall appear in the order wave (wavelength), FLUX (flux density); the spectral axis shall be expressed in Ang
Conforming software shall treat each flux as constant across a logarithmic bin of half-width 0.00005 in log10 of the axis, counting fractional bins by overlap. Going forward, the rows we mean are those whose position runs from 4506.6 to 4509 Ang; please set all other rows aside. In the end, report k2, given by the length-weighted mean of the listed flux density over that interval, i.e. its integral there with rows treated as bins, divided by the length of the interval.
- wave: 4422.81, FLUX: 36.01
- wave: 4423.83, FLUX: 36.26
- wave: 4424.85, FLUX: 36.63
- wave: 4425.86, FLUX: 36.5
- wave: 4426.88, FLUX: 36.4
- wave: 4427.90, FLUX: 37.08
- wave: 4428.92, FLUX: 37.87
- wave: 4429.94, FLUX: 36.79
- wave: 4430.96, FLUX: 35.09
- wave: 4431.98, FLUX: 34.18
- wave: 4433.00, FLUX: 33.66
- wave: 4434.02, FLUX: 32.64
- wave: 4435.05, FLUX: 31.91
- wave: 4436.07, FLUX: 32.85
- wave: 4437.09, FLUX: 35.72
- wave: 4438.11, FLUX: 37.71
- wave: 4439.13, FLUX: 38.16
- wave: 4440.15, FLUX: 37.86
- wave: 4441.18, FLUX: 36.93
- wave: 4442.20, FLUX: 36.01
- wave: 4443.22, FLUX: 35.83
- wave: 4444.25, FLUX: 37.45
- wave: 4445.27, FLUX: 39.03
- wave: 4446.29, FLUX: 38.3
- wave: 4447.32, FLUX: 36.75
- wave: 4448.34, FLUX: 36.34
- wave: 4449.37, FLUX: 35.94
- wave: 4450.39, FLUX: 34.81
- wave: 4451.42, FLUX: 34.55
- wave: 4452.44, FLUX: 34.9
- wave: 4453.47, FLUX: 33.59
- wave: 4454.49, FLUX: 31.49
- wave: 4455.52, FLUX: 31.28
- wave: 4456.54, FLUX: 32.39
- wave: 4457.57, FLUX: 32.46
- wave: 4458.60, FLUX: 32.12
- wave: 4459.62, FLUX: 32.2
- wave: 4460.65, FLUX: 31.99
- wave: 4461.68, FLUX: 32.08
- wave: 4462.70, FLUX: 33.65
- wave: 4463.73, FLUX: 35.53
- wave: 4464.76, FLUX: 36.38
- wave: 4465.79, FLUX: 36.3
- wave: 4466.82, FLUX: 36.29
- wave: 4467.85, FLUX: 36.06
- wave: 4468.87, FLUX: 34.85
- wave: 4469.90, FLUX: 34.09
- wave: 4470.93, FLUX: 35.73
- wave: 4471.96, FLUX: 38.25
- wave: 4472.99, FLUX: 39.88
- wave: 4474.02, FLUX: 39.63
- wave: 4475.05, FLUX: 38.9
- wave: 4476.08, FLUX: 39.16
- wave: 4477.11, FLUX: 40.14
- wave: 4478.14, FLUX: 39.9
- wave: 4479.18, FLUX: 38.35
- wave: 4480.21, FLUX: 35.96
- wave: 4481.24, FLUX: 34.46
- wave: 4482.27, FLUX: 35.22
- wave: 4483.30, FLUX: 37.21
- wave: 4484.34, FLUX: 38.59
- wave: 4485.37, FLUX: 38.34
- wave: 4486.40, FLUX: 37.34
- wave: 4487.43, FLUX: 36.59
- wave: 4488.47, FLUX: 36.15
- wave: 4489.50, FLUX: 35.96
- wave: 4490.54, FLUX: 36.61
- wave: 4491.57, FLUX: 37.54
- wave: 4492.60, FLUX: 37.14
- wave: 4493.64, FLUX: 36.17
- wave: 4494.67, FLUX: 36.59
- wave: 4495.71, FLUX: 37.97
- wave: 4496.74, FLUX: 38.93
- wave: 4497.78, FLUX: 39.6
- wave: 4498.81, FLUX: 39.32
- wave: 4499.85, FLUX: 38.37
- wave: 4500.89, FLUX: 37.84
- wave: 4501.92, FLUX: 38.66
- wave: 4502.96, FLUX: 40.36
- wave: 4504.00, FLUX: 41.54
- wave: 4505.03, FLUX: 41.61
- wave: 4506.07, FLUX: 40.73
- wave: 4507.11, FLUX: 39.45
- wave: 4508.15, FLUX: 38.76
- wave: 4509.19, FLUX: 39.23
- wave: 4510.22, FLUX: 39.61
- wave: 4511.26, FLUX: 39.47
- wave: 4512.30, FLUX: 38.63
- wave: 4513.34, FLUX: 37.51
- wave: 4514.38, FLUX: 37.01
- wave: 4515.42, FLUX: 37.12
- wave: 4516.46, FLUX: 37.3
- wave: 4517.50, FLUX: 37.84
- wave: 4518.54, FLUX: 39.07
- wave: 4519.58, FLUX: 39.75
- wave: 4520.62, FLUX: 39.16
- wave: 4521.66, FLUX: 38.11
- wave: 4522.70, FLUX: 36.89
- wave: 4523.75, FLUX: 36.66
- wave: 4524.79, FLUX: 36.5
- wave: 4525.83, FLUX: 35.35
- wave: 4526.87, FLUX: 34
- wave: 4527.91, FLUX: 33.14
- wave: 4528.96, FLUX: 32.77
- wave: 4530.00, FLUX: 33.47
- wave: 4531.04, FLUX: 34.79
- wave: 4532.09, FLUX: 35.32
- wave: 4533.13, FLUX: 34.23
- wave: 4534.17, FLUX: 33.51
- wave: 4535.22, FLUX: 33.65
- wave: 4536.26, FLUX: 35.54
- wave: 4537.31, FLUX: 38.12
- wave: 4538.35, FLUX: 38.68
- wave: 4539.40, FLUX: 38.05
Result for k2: 39.1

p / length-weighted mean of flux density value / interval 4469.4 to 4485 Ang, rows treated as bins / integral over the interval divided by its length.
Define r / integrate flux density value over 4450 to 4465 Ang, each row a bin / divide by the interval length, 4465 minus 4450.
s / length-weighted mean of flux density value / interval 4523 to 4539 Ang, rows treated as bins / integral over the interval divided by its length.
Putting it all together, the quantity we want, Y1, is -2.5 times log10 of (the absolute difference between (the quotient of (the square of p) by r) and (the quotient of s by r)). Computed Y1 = -4.05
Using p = 38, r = 33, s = 35.1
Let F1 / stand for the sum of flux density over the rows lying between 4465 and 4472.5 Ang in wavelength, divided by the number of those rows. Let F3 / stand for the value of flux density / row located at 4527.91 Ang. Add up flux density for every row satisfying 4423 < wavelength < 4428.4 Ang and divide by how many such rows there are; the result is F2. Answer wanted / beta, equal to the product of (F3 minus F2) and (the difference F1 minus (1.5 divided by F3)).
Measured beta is -123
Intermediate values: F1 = 35.9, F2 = 36.6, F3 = 33.14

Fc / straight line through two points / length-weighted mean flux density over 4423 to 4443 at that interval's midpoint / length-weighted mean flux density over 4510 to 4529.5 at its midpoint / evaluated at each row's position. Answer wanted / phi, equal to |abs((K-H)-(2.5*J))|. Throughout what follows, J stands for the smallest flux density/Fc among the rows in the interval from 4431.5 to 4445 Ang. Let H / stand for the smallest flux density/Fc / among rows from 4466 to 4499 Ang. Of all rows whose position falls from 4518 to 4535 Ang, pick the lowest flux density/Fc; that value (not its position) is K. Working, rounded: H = 0.94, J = 0.89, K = 0.88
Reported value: 2.28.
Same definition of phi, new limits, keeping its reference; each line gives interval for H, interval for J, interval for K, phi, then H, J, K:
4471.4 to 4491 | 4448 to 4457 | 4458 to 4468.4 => 2.22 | 0.94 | 0.87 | 0.88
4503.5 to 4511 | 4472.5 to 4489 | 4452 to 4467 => 2.54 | 1.05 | 0.94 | 0.87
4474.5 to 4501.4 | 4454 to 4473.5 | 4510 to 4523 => 2.11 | 0.94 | 0.87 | 0.99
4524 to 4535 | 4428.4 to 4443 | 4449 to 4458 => 2.24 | 0.88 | 0.89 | 0.87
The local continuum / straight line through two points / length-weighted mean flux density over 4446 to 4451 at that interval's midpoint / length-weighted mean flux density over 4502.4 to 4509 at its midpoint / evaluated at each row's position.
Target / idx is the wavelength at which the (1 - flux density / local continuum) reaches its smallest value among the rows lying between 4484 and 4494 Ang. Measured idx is 4484.34 Ang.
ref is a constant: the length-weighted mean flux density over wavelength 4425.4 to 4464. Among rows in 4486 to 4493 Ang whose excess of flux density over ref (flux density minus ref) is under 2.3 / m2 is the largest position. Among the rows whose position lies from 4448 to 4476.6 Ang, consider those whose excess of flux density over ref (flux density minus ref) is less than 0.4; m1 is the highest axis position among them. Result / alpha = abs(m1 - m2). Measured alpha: 22.7 Ang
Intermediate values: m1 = 4469.90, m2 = 4492.60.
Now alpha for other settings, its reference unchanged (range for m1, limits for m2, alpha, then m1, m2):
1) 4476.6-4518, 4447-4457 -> 25.7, 4482.27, 4456.54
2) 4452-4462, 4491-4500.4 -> 33.0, 4461.68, 4494.67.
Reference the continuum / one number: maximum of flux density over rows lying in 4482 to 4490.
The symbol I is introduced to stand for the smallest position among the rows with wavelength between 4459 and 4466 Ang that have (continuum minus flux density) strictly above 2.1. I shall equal 4459.62 Ang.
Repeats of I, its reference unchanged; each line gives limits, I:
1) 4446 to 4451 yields 4448.34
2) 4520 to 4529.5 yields 4525.83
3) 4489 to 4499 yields 4489.50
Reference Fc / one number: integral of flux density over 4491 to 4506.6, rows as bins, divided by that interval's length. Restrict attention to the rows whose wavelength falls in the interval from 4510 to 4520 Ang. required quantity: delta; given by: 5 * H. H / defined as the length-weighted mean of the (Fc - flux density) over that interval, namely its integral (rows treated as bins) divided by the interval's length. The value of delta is 3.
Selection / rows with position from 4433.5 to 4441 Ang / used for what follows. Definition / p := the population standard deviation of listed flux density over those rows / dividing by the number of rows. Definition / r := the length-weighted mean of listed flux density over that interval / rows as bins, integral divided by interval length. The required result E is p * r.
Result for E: 90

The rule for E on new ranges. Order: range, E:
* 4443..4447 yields 45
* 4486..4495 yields 19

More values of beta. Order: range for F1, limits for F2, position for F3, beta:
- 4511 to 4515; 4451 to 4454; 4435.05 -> -93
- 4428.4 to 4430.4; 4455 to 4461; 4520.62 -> 264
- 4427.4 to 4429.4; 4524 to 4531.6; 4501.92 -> 164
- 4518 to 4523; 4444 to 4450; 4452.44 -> -93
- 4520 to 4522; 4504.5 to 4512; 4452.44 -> -191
